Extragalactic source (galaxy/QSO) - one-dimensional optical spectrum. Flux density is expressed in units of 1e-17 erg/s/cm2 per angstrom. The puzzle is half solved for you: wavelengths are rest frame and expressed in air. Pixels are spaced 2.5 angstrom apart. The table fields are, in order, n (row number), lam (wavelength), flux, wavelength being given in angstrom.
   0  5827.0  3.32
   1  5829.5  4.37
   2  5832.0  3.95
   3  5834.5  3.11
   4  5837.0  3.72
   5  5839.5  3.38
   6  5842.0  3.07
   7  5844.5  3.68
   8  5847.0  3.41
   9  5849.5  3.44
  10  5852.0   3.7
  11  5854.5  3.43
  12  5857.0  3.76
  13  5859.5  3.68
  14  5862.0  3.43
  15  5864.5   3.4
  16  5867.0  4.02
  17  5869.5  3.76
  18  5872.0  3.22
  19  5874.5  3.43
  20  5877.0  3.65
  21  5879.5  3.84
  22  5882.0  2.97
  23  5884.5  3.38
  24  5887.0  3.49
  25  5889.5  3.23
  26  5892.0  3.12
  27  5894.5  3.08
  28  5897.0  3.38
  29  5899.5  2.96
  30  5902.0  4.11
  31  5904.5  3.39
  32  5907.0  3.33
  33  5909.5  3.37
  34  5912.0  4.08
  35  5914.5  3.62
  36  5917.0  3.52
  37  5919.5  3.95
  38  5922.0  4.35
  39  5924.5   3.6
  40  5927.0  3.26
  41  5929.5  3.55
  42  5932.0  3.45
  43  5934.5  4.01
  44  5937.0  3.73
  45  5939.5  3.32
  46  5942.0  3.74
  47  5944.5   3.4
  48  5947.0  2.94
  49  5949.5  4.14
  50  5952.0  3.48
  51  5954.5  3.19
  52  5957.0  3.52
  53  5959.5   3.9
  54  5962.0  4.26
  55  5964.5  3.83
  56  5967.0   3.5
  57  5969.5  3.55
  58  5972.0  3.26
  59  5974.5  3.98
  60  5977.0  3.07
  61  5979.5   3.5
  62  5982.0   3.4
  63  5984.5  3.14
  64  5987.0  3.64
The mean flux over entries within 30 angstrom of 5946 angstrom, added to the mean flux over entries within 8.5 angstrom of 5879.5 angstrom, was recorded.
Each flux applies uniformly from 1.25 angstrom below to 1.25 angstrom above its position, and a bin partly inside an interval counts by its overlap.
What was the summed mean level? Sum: 7.07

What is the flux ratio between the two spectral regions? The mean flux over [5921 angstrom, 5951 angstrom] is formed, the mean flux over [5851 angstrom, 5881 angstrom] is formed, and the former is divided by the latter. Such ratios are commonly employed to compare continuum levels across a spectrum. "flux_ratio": 1.004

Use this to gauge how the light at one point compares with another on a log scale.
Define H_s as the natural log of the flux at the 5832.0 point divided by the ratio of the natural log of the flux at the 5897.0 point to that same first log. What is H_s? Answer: 1.55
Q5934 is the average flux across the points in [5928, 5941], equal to 3.61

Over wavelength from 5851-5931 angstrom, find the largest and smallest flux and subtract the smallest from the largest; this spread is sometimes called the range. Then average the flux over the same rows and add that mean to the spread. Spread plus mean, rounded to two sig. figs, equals 4.9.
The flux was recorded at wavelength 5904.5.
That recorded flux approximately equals 3.39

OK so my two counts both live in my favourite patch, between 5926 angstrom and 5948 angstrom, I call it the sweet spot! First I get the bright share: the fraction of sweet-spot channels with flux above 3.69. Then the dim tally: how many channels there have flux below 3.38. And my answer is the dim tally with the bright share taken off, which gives 2.7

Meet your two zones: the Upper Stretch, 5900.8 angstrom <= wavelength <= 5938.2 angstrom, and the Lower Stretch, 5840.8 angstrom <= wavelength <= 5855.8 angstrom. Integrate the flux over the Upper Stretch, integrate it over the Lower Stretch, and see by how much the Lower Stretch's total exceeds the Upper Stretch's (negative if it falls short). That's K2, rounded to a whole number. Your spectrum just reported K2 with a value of -86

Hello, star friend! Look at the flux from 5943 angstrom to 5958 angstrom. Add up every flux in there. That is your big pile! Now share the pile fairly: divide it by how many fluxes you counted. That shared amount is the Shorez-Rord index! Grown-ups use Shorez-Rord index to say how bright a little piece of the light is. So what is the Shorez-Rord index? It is 3.45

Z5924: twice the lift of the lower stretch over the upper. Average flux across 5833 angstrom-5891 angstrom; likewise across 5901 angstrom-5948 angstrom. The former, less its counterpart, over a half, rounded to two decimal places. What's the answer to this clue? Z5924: -0.26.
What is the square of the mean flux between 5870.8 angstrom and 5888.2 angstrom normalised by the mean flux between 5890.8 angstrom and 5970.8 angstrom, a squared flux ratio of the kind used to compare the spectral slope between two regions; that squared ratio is 0.915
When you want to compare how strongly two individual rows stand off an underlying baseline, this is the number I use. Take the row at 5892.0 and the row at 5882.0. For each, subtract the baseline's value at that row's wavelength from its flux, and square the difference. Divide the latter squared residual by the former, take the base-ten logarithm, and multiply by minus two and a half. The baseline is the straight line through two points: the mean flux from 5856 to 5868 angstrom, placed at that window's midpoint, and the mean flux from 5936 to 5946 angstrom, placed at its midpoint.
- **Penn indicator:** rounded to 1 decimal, -0.6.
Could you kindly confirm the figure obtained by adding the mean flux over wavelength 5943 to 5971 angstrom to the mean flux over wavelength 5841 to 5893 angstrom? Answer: 7.09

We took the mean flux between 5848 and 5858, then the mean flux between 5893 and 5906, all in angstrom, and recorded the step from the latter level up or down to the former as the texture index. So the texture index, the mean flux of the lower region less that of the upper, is 0.20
